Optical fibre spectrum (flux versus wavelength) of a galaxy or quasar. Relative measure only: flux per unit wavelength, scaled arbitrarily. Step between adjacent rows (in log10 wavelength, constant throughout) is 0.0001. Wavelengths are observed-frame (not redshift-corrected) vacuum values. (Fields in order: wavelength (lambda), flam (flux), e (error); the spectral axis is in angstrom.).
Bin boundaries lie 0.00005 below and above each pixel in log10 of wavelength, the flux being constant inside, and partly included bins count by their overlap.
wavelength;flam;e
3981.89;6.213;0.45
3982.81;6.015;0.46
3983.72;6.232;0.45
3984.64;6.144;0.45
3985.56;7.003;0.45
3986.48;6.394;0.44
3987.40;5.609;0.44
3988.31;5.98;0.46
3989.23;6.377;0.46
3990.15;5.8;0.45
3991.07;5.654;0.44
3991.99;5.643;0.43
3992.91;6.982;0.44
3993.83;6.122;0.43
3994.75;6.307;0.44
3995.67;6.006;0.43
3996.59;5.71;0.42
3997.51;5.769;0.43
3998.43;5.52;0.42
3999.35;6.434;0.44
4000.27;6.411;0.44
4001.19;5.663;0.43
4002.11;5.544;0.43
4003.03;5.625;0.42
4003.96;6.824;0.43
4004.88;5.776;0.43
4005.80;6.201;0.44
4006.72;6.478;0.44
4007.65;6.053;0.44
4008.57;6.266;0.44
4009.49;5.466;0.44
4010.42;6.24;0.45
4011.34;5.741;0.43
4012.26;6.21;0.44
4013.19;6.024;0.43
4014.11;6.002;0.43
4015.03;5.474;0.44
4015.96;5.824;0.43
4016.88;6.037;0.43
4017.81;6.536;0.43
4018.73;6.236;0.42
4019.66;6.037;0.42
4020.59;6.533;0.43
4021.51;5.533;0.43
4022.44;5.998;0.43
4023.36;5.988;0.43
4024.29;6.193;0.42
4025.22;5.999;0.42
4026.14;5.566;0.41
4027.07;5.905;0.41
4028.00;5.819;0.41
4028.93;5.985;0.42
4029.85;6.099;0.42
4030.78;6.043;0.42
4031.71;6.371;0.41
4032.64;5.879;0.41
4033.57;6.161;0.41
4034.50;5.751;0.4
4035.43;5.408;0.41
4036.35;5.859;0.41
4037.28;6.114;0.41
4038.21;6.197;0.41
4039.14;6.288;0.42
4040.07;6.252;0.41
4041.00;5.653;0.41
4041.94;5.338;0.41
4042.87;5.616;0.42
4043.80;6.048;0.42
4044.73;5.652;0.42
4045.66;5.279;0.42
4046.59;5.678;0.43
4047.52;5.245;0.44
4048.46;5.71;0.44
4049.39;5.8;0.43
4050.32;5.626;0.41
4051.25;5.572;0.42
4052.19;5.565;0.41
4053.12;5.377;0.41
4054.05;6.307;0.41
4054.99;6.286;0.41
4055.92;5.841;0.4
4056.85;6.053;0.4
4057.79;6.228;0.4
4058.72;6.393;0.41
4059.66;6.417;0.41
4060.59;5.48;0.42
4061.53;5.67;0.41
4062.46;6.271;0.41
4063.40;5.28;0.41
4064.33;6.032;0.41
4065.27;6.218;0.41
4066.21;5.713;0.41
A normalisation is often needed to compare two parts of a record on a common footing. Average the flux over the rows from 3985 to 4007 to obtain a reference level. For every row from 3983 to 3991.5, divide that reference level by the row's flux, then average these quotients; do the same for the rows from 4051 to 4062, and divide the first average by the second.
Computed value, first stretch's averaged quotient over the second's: 0.97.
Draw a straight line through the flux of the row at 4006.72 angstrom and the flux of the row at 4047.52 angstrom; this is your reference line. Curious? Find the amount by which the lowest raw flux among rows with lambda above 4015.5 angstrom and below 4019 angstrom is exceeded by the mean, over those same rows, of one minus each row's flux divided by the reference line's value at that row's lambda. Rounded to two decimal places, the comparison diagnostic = -5.82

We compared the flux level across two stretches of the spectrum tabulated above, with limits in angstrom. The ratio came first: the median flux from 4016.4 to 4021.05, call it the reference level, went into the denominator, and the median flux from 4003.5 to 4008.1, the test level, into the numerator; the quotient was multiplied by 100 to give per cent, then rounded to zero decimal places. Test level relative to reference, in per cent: 99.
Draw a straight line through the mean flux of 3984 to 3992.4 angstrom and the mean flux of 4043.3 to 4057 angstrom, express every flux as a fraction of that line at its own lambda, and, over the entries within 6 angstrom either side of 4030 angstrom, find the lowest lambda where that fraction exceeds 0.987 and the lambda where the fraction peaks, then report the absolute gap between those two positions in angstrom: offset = 7.4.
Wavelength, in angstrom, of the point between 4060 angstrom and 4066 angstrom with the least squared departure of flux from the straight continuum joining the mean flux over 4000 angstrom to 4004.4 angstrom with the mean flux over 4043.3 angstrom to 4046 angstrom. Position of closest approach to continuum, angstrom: 4060.59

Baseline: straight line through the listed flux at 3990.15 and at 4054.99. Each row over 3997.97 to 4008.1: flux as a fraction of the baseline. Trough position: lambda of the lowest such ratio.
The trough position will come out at 4002.11 angstrom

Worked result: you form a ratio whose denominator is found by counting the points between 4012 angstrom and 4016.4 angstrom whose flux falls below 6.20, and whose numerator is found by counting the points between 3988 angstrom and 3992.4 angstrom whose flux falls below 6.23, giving 1.0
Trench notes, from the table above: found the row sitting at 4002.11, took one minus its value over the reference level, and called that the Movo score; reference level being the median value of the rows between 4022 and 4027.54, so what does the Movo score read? 0.07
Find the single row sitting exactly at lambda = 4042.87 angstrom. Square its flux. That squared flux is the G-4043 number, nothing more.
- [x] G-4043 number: 32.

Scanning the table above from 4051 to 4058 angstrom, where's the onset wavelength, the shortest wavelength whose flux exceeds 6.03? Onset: 4054.05 angstrom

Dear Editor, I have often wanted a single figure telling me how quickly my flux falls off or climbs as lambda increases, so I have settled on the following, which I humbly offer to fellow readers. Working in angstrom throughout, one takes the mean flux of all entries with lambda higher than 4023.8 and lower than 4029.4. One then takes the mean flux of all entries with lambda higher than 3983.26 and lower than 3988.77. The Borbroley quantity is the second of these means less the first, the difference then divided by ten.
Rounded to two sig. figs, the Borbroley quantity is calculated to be 0.032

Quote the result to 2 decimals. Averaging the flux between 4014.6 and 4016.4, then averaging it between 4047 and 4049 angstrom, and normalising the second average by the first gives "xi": 0.97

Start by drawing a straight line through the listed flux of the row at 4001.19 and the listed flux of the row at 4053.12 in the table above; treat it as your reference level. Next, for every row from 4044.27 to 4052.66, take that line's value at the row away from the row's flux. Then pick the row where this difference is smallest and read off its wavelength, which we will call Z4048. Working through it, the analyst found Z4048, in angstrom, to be 4047.52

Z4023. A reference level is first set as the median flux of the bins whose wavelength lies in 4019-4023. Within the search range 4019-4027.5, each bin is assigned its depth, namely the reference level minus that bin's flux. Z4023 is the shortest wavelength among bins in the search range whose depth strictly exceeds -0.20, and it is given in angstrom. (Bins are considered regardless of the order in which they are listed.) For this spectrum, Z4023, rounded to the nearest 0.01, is 4019.66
